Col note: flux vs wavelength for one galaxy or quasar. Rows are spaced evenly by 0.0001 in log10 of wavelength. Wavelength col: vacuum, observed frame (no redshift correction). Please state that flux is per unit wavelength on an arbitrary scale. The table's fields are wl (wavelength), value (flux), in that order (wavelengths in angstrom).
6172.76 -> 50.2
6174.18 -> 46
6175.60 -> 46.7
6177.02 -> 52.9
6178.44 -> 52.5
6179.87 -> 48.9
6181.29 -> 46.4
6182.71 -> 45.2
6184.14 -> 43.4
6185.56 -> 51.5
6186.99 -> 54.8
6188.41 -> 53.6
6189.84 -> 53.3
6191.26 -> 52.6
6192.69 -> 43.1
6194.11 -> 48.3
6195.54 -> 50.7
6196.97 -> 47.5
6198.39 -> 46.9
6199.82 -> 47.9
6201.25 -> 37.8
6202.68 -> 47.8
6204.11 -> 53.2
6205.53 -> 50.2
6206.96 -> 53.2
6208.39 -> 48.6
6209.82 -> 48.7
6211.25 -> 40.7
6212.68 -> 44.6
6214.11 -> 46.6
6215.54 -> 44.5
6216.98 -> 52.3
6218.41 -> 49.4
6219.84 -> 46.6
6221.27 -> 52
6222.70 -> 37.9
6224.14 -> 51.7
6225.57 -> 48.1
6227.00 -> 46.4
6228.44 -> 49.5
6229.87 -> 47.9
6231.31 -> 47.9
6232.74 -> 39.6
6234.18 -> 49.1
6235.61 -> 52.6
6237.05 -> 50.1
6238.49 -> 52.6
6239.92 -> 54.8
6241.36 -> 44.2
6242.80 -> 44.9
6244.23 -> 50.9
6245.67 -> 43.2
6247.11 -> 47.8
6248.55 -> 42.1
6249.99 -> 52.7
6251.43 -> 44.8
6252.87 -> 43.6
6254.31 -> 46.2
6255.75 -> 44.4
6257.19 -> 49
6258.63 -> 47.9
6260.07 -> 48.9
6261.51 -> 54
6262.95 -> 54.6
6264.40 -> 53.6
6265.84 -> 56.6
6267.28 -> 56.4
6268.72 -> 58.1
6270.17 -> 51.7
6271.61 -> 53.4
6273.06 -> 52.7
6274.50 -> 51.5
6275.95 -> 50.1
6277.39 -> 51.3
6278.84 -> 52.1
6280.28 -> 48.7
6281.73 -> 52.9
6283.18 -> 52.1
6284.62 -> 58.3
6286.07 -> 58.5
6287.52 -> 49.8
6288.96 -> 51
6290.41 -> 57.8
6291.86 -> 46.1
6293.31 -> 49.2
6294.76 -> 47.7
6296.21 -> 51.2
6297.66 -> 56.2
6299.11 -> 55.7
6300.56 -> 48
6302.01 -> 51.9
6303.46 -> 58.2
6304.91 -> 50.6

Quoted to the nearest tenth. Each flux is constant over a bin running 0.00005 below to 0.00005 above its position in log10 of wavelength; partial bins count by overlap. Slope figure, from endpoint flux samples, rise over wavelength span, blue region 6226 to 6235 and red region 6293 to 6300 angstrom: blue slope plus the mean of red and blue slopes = 1.1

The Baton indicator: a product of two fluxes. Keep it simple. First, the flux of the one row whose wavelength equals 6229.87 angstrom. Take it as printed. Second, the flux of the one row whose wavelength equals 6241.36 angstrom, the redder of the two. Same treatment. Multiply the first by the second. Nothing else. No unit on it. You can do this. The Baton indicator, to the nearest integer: 2117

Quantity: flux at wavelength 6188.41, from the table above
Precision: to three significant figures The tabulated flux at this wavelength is 53.6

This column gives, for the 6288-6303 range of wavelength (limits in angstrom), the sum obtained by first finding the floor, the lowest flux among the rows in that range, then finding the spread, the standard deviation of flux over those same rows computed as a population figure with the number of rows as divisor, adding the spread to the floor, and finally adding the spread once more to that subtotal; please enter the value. 53.6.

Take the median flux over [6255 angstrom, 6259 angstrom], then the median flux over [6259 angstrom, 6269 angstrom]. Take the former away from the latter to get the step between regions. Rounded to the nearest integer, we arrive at 7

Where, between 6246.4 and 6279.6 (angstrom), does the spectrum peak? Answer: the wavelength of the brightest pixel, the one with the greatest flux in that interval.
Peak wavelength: 6268.72 angstrom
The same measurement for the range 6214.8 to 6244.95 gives 6239.92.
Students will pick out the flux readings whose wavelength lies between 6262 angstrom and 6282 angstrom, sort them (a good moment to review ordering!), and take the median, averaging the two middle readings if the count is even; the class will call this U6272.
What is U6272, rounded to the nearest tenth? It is 52.8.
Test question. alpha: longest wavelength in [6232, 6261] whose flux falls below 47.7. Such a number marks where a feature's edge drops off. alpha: 6255.75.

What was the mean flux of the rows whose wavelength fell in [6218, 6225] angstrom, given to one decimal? 47.5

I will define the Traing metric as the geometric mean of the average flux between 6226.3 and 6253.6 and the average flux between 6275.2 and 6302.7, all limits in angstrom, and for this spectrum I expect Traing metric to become 49.8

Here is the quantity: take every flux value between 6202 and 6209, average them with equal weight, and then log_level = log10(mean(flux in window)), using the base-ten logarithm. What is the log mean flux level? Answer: 1.70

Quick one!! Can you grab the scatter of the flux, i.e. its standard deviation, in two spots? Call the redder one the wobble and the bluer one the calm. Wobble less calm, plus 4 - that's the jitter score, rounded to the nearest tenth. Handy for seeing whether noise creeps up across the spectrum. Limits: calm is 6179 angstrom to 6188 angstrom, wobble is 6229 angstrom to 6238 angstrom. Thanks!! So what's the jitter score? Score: 4.2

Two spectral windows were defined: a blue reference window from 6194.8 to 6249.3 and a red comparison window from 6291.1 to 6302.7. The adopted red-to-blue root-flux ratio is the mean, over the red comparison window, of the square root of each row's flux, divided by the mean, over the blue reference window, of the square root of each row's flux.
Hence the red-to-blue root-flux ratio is 1.03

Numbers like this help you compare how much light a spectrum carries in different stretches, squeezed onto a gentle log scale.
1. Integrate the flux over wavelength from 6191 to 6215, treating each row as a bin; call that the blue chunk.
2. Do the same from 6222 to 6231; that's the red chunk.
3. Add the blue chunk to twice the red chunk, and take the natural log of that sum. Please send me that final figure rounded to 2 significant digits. 7.6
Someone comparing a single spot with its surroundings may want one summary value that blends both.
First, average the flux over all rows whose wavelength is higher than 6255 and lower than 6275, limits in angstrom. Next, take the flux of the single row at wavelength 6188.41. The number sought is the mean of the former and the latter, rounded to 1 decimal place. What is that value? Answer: 53.0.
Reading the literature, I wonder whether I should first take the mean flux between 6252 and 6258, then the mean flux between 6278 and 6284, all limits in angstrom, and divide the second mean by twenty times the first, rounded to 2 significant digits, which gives 0.056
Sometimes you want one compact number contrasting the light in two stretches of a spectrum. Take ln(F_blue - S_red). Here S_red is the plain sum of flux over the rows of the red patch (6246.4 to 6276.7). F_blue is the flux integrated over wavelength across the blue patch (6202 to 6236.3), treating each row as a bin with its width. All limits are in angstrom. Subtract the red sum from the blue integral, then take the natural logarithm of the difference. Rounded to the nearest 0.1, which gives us 6.4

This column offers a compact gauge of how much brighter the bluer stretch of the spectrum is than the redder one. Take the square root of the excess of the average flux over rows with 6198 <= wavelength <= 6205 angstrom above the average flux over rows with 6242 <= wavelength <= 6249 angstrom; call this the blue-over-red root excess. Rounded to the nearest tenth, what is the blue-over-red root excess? 1.0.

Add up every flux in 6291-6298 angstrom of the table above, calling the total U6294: 250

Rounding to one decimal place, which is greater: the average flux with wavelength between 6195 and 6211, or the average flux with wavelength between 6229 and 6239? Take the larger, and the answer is 48.5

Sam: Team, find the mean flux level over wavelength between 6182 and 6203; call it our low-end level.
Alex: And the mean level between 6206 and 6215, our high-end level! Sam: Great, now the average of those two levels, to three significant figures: 47.7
